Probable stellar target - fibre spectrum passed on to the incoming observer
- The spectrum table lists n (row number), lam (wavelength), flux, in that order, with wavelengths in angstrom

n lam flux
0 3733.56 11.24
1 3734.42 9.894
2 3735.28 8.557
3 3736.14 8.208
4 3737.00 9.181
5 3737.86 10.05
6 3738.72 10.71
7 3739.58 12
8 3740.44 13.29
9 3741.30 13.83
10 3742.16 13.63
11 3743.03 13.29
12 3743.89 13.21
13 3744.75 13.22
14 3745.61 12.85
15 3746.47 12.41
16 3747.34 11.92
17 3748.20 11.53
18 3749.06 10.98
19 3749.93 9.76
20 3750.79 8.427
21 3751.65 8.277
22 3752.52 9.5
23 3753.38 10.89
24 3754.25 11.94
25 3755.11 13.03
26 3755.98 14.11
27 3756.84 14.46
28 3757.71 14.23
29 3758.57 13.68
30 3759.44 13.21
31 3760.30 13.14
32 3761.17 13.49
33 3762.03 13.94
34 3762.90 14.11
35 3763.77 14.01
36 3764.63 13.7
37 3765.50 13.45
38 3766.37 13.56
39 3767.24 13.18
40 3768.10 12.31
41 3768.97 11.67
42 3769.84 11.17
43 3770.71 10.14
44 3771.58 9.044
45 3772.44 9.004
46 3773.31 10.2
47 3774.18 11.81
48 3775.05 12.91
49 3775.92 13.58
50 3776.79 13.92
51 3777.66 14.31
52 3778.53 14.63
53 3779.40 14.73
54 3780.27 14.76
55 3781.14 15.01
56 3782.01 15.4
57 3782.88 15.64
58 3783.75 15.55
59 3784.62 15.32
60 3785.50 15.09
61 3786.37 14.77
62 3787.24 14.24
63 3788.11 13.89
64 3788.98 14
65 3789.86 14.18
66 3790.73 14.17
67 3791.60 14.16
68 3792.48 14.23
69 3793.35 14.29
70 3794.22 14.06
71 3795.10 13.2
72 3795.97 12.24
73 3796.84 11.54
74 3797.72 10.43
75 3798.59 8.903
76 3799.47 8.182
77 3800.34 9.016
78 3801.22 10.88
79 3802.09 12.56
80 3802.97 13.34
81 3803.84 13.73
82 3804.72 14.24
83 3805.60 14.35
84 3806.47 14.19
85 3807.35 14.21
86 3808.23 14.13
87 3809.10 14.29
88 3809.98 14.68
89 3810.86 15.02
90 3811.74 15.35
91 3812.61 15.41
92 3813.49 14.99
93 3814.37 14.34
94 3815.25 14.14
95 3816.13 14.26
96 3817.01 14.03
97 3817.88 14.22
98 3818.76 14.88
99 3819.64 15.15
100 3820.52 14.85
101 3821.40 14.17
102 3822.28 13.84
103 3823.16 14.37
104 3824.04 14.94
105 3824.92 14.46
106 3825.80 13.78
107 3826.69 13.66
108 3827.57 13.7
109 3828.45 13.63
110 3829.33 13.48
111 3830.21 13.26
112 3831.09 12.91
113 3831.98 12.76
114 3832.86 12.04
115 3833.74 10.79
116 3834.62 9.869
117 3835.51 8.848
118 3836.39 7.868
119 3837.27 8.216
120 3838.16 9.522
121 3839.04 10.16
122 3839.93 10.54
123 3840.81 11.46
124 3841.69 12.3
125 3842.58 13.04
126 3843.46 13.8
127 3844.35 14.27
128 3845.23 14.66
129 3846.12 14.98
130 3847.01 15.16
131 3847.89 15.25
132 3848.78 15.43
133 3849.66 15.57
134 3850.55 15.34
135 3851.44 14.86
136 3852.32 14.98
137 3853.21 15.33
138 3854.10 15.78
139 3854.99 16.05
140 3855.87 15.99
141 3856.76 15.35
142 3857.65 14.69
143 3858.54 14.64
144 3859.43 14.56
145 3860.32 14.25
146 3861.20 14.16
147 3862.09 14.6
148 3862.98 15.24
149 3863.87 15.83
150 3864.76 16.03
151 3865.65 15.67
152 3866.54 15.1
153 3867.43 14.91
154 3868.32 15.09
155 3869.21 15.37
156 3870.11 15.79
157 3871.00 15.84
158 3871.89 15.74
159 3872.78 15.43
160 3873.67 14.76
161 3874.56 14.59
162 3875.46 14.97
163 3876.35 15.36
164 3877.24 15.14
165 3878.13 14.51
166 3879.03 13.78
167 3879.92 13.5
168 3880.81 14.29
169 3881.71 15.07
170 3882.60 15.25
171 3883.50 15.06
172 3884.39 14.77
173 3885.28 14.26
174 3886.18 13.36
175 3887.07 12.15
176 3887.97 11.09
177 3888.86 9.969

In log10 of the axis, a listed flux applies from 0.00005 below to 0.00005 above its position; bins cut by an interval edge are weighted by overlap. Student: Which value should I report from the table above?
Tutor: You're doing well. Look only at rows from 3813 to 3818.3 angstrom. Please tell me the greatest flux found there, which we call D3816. 14.99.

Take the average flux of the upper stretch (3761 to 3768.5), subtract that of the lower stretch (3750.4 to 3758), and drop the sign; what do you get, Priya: 1.9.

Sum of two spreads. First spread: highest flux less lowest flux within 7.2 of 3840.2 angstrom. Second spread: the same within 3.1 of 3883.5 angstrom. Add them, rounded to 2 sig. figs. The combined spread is 9.2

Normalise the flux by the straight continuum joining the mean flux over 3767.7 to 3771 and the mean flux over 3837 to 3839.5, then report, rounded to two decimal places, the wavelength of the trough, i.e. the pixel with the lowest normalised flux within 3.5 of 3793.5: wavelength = 3796.84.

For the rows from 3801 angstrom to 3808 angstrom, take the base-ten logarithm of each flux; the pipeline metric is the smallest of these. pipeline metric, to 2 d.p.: 1.04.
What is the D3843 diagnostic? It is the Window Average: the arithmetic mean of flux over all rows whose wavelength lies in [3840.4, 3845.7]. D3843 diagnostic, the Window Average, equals 13.3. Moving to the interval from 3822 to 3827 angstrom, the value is 14.2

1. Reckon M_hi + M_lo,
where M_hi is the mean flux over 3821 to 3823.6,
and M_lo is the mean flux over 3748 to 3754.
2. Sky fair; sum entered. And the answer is 24.0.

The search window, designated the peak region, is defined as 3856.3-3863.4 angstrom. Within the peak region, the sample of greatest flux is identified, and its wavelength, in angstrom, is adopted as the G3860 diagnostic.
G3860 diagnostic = 3856.76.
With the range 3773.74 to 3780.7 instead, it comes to 3780.27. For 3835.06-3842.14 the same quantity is 3841.69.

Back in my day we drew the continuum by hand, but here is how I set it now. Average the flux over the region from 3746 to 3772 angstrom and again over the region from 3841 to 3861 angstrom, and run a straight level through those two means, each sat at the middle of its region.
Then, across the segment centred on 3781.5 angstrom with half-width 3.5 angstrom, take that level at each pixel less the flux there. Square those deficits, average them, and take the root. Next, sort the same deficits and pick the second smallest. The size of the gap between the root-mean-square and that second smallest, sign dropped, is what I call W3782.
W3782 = 5.0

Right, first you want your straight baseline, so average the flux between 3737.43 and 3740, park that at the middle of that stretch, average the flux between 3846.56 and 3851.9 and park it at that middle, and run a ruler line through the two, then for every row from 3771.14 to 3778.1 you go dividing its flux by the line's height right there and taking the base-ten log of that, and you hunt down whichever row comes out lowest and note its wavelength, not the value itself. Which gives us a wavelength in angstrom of 3772.44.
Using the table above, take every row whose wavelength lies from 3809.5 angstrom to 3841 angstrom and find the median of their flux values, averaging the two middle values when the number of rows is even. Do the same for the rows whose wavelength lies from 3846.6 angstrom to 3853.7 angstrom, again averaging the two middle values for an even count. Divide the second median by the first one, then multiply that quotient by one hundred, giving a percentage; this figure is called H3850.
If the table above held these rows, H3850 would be 111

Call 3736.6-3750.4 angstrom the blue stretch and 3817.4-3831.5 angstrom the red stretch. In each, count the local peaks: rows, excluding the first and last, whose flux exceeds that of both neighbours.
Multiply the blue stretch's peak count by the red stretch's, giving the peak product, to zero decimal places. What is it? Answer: 6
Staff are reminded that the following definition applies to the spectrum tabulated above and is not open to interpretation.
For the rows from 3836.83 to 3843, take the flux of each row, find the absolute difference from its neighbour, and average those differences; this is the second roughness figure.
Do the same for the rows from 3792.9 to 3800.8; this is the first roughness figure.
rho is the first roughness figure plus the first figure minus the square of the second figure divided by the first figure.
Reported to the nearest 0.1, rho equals 1.0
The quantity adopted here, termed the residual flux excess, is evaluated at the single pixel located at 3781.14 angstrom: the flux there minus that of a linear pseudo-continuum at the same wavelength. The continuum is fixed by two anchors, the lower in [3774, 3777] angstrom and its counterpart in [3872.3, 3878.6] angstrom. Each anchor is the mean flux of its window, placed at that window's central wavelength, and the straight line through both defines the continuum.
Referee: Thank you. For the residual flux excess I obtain 1.8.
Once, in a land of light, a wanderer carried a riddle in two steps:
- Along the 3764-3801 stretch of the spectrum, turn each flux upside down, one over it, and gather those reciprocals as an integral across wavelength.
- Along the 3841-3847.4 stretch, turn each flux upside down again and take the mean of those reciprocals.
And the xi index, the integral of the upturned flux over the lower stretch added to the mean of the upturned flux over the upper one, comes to 3.0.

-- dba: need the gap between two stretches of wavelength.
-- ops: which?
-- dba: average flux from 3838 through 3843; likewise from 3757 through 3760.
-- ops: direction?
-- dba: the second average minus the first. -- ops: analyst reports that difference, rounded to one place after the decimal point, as 2.5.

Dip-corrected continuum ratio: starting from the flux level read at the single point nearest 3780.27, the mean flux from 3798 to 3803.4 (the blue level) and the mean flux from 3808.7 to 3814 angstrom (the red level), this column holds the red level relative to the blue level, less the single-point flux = -13.3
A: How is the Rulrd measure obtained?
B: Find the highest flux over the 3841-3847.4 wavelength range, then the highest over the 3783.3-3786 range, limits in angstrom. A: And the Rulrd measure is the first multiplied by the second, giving 236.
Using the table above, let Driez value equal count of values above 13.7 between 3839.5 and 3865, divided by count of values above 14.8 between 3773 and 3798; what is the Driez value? 4.2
